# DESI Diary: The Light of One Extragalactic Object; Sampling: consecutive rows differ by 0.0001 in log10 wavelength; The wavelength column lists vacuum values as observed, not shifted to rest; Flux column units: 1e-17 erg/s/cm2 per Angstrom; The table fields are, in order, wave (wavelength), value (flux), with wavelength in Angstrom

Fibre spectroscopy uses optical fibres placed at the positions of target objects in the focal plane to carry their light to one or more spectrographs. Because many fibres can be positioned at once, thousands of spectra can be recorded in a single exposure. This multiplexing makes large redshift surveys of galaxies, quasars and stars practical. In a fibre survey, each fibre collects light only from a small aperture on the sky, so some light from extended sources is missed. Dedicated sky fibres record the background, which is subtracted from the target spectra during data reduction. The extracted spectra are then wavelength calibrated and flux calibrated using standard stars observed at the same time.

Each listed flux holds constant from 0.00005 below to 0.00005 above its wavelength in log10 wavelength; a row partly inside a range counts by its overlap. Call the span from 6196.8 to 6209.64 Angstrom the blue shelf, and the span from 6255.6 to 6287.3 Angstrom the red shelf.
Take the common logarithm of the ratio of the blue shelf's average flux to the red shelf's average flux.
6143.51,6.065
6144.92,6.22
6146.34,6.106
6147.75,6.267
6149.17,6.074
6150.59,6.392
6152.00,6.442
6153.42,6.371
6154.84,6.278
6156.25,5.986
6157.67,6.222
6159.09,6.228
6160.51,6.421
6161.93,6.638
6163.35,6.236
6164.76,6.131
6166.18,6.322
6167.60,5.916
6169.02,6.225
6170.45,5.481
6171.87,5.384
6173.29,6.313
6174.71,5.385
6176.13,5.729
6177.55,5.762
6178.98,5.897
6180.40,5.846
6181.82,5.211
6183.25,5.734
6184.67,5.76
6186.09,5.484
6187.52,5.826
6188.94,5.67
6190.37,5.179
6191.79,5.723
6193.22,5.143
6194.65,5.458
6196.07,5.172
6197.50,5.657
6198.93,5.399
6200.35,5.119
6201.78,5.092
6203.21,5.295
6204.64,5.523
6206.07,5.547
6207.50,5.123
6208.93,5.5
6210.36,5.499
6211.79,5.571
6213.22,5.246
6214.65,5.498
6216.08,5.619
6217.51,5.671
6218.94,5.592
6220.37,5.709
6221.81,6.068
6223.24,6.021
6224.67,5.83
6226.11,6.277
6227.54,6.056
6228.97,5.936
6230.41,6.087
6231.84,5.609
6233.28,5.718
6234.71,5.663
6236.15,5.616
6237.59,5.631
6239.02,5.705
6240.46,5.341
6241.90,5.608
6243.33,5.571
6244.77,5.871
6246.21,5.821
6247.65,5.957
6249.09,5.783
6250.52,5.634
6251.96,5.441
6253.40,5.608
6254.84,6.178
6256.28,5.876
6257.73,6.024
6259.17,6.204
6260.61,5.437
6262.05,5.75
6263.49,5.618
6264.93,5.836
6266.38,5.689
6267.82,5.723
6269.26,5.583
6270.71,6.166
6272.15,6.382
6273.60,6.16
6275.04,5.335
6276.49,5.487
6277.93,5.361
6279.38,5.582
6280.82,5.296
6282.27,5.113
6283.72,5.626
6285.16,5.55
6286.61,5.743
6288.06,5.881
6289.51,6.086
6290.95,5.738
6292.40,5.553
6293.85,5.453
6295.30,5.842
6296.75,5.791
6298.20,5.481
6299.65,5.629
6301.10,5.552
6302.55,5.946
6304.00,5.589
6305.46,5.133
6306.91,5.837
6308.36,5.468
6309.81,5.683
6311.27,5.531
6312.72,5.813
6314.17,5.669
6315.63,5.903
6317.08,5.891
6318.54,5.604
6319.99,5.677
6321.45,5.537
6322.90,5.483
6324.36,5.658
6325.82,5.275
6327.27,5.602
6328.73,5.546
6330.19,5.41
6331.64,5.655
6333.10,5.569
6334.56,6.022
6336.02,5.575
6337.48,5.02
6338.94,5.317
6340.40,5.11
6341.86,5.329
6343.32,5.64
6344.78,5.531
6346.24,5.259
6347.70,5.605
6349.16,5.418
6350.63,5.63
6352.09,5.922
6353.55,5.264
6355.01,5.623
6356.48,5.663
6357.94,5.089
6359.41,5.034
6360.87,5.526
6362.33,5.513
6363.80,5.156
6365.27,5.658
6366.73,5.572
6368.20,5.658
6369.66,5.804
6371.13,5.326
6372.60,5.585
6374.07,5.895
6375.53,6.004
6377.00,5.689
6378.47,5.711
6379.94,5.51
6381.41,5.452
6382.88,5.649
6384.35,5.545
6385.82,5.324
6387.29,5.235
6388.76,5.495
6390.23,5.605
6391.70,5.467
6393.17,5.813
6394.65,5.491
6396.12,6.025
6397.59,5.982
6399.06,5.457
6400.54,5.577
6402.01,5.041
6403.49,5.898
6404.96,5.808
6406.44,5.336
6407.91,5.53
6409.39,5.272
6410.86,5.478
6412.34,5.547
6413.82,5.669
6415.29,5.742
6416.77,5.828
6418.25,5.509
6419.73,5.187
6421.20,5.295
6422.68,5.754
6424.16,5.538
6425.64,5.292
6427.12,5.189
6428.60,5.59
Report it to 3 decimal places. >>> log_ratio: -0.027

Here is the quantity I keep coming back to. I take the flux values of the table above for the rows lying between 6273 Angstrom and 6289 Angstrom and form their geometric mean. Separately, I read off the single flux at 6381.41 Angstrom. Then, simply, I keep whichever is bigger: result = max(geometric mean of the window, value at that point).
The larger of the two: 5.55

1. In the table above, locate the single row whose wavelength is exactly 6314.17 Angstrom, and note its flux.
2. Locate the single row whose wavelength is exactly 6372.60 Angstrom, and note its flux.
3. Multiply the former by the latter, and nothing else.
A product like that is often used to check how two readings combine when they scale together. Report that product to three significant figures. 31.7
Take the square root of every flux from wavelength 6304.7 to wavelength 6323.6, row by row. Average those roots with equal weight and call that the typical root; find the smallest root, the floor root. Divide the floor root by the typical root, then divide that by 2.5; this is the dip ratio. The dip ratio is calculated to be 0.382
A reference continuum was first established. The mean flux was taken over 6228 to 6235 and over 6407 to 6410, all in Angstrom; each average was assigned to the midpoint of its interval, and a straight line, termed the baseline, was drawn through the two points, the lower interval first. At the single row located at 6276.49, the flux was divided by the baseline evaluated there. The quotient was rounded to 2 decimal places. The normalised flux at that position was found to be 0.96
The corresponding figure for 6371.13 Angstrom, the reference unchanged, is 0.97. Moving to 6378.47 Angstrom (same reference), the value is 1.04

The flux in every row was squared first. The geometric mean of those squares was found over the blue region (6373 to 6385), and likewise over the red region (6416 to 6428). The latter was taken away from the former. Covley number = 3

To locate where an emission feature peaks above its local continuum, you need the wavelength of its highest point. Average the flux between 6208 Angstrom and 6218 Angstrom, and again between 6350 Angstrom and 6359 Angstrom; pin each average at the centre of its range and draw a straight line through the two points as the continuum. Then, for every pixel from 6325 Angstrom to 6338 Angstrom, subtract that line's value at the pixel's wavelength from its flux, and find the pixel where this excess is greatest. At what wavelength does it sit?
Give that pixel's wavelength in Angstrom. 6334.56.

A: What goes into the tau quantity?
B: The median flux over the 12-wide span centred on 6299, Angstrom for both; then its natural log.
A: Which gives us 1.724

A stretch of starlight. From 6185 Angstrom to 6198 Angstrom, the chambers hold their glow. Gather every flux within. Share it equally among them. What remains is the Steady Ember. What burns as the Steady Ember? 5.48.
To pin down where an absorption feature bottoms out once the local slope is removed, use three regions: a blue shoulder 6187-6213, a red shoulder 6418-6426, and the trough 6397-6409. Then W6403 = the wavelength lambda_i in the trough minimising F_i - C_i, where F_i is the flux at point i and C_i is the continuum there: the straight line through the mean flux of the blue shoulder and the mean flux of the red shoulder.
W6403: 6402.01 Angstrom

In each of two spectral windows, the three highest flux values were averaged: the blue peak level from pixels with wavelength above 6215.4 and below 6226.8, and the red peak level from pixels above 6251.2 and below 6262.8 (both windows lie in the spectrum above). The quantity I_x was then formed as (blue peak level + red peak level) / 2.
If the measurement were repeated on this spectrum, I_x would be 6.13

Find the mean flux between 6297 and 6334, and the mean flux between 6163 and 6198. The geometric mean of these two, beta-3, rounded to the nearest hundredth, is 5.66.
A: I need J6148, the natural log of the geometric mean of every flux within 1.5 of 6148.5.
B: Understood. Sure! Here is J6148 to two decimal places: 1.82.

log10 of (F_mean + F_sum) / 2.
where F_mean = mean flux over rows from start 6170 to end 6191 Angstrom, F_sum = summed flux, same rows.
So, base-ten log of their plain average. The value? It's 1.65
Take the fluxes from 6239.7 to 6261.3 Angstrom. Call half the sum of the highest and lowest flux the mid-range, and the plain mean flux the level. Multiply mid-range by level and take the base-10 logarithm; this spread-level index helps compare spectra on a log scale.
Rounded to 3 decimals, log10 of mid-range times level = 1.522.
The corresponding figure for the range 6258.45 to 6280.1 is 1.528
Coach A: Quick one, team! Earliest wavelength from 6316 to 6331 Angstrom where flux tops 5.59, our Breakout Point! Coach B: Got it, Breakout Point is 6317.08 Angstrom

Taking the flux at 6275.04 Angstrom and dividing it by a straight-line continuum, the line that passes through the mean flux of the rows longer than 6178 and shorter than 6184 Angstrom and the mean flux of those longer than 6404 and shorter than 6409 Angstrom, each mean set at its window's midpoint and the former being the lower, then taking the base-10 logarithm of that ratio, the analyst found -0.023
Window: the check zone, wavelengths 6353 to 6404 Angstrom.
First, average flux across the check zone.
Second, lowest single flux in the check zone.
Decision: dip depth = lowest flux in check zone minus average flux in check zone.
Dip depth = -0.52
